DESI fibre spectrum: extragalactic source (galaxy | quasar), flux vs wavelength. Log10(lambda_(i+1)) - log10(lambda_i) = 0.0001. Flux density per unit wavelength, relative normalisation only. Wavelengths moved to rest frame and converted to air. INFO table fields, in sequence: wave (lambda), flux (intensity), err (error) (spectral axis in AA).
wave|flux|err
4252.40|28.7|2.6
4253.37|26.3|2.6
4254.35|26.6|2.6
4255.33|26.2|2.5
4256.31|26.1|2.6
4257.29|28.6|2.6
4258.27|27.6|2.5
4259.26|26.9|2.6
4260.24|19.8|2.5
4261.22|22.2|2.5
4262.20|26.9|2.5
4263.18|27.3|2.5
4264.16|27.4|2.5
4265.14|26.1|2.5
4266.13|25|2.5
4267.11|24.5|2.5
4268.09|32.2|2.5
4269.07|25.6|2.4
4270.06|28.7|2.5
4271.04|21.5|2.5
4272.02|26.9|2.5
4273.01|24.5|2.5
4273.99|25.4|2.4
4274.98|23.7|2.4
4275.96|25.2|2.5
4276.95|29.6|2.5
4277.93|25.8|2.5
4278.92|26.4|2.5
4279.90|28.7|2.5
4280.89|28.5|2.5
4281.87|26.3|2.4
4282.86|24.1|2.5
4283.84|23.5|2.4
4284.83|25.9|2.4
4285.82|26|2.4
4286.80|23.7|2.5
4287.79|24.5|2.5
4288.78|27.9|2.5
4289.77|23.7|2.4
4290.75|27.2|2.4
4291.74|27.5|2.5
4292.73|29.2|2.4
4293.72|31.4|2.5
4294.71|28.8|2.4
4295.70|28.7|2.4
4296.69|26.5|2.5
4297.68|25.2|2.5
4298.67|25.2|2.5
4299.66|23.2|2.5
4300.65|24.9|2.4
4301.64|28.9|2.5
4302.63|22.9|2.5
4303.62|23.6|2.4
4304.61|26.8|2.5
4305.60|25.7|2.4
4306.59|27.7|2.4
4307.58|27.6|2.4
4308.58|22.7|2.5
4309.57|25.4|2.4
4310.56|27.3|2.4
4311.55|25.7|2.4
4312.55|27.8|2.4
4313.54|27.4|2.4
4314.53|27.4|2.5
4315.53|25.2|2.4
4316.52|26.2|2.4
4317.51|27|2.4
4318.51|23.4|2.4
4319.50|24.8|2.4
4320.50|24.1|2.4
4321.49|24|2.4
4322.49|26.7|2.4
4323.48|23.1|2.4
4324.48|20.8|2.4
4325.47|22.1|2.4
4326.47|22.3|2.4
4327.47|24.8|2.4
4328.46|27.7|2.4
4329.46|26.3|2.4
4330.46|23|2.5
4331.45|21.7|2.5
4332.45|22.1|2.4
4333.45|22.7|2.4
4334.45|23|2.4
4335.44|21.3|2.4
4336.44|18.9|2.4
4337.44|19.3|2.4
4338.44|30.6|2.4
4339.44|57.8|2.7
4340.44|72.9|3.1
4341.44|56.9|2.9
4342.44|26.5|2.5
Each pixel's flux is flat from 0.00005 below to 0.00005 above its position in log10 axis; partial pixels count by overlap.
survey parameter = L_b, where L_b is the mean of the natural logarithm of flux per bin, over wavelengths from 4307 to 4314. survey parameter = 3.27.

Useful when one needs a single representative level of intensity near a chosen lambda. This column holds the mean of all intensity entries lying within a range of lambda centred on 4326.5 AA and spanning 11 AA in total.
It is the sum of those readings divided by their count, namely 23.9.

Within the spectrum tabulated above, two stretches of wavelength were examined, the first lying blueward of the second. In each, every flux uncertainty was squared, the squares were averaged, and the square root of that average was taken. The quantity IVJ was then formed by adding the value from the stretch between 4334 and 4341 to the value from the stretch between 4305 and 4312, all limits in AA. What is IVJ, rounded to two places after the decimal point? 4.97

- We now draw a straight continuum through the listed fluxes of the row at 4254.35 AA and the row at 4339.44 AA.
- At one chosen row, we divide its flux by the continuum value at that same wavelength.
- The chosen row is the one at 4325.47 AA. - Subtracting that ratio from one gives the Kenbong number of 0.58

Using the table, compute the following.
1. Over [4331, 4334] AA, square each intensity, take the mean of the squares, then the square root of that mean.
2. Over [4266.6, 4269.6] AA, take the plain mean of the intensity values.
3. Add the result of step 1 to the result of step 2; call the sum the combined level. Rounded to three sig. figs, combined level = 49.6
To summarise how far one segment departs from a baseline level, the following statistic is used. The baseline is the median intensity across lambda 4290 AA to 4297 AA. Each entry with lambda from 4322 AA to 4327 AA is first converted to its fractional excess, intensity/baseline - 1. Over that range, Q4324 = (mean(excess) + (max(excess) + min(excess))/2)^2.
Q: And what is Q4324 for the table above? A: 0.14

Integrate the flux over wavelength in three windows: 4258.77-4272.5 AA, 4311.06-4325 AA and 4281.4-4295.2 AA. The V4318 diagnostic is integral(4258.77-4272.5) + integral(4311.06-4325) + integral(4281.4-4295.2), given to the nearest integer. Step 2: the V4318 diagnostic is 1071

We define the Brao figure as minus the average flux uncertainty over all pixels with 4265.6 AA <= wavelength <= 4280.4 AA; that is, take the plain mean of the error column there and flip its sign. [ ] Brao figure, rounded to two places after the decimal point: -2.48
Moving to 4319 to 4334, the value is -2.41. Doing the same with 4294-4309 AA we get -2.45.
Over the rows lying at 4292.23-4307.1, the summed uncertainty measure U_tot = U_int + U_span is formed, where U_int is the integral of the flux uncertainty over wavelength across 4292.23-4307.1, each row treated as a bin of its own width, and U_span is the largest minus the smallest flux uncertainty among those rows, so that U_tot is 37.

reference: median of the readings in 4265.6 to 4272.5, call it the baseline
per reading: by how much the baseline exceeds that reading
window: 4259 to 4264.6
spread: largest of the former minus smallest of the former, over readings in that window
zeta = 7.6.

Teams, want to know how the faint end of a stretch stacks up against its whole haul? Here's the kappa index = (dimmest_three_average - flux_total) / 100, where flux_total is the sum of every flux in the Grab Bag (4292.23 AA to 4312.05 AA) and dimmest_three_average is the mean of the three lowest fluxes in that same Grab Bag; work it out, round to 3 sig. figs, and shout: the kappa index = -5.04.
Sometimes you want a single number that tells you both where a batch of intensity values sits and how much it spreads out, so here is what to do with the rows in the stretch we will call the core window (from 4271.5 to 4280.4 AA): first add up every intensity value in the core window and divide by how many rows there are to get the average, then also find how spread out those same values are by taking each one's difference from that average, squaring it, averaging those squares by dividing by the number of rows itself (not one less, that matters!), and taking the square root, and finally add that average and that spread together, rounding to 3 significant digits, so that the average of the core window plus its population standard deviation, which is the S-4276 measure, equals 28.0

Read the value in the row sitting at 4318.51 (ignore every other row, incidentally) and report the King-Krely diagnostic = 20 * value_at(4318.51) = 468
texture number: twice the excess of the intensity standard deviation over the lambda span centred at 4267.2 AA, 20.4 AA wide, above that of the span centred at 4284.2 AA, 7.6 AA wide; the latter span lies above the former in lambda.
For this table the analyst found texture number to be 2.3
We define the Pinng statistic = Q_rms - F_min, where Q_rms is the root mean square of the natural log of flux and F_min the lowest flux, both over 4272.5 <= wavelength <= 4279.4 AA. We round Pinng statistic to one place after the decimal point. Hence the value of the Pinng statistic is -20.5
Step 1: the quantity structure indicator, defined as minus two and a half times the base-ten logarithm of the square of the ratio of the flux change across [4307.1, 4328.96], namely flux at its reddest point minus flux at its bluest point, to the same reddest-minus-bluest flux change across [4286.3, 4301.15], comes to 5.4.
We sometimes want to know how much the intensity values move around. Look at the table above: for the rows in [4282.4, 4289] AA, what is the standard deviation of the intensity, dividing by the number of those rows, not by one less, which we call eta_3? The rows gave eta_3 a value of 1.5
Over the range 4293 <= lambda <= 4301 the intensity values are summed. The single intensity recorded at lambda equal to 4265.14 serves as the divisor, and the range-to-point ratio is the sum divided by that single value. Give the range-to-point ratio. 8.2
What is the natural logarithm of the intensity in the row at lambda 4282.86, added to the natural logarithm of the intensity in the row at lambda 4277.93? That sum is 6.43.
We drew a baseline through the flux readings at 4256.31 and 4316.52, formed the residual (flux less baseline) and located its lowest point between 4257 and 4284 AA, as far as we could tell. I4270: 4260.24 AA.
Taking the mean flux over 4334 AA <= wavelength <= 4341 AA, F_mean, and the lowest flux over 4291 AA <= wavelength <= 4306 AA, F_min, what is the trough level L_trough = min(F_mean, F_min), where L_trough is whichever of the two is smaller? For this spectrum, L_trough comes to 22.9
